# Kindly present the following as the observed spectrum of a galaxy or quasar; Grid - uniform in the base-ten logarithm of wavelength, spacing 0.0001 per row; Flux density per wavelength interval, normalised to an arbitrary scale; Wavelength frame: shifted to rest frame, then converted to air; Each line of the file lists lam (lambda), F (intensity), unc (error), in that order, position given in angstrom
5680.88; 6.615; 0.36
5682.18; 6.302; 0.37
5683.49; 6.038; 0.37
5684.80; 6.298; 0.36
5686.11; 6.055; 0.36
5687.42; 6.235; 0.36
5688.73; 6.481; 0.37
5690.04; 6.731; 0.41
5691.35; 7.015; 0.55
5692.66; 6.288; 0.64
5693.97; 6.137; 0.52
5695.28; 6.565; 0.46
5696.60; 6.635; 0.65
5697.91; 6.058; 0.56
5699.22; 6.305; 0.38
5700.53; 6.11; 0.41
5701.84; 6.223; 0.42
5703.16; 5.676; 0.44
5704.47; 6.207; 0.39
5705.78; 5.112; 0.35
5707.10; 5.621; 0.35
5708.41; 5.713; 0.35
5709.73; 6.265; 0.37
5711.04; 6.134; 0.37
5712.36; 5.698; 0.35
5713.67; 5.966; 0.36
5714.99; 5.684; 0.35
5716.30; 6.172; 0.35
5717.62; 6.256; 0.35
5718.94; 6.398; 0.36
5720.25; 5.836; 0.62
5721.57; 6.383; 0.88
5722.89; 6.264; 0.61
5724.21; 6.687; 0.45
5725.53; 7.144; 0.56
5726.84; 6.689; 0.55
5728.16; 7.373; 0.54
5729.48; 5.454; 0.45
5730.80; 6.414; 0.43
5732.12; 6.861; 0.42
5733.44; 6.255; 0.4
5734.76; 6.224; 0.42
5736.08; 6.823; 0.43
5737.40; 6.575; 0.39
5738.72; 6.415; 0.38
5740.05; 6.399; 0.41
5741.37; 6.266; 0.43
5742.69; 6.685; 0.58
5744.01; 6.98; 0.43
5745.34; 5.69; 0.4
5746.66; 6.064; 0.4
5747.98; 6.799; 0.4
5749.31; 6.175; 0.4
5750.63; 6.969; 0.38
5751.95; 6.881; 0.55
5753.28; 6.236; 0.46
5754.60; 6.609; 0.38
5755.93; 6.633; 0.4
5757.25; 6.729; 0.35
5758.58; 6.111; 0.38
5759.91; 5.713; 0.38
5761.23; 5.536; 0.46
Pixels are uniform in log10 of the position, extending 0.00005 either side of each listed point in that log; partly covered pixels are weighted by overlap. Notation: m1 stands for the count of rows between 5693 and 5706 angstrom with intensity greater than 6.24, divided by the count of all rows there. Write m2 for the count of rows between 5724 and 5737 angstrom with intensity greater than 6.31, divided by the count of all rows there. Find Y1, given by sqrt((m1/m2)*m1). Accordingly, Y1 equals 0.36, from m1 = 0.30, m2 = 0.70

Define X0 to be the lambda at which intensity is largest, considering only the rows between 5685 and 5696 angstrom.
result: 5691.35 angstrom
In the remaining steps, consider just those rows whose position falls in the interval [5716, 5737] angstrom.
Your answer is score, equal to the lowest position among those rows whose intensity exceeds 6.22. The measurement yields 5717.62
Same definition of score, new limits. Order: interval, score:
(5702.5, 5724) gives 5709.73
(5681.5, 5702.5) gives 5682.18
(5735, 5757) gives 5736.08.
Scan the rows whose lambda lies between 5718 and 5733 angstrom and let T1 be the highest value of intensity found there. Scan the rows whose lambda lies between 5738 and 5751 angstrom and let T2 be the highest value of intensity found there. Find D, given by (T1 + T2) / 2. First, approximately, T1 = 7.373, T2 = 6.98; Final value 7.2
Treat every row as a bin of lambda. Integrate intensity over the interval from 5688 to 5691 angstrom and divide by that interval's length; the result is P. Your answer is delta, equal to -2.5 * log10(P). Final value -2.06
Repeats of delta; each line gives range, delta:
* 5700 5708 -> -1.91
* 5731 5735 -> -2.03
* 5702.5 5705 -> -1.93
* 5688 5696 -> -2.04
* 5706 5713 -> -1.91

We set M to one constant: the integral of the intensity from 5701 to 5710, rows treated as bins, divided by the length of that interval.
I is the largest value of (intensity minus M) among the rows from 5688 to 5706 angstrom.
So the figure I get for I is 1.20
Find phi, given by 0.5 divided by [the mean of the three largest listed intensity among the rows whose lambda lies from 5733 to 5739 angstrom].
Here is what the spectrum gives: 0.076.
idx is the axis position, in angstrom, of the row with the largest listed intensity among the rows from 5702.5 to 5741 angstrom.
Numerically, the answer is 5728.16 angstrom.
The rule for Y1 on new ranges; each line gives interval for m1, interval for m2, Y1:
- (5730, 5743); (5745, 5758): 1.16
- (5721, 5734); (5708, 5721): 2.85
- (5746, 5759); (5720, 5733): 0.72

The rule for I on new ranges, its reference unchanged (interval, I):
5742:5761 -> 1.16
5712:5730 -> 1.56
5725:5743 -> 1.56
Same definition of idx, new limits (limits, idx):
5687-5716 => 5691.35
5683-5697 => 5691.35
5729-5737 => 5732.12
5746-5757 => 5750.63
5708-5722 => 5718.94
